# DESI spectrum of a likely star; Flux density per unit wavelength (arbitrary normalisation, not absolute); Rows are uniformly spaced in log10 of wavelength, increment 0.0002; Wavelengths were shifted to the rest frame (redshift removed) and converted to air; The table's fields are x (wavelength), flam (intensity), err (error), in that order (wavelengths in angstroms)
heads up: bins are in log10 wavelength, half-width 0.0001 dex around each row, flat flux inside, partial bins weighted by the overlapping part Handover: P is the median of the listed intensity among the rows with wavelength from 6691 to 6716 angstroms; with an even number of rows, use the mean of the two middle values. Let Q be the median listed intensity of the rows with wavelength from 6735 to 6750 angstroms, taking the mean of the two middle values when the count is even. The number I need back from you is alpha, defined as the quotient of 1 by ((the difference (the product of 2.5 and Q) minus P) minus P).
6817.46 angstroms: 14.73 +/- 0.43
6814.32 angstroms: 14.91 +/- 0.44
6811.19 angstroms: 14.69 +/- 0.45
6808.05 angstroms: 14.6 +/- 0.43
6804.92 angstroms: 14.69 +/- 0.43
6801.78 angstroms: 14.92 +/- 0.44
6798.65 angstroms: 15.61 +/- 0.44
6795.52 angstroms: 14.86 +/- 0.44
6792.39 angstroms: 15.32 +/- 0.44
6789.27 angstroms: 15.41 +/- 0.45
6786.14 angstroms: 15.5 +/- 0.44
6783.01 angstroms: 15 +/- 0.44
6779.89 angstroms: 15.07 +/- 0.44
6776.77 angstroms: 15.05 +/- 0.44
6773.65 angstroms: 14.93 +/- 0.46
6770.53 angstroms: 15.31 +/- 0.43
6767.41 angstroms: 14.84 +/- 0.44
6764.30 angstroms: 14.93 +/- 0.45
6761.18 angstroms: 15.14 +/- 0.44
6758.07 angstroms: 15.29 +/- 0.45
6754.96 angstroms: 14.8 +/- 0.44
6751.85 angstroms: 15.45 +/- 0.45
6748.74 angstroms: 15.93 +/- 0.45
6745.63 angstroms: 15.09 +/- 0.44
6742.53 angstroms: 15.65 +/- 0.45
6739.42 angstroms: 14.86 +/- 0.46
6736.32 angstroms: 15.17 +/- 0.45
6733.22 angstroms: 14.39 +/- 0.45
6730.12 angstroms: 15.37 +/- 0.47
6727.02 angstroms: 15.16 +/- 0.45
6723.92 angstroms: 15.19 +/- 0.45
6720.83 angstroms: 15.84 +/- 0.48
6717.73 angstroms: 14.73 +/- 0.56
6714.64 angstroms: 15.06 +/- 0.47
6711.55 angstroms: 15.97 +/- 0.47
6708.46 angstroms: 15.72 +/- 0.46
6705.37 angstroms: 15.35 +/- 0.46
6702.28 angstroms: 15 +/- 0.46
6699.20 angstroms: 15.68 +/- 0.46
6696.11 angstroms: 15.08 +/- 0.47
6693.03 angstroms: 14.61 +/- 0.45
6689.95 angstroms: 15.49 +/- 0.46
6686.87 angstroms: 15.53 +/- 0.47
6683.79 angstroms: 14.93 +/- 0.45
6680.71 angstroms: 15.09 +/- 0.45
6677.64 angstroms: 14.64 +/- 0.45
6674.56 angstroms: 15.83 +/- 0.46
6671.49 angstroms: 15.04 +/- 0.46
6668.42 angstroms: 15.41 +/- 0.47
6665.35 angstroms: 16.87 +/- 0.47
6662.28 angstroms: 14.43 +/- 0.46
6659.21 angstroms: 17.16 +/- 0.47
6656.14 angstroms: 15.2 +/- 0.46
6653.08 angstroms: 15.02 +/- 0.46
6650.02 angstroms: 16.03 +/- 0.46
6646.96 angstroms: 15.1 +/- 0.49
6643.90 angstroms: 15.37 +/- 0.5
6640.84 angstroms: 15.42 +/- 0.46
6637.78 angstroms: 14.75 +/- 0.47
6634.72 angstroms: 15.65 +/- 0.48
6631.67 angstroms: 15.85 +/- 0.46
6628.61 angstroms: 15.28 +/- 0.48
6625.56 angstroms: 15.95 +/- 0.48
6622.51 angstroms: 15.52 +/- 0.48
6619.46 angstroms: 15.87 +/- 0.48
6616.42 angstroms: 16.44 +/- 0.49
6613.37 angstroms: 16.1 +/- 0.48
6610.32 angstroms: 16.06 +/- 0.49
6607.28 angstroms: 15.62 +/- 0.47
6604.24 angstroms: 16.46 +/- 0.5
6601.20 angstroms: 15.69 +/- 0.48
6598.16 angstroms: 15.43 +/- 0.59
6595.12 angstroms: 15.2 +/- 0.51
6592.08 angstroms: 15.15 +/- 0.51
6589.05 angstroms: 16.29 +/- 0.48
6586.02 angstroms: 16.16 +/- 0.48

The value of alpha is 0.133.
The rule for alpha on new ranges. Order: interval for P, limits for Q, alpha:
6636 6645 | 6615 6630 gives 0.112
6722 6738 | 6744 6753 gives 0.121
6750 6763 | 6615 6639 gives 0.112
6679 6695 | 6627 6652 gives 0.120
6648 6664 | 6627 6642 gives 0.123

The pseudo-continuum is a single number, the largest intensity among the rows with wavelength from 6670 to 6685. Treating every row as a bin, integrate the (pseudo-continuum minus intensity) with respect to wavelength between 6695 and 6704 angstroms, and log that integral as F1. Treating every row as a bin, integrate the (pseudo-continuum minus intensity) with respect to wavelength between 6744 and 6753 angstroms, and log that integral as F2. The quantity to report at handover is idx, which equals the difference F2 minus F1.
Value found -2.1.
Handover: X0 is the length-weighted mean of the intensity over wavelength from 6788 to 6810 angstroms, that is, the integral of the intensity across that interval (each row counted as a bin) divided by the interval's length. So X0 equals 15.0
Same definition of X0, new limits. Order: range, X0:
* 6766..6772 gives 15.1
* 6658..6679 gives 15.6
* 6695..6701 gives 15.4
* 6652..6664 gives 15.5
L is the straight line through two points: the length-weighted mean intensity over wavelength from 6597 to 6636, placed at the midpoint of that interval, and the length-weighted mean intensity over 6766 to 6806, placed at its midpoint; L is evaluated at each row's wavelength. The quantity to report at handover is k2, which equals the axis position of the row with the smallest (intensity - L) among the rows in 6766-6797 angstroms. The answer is 6767.41 angstroms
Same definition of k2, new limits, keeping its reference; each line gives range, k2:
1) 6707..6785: 6733.22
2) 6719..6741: 6733.22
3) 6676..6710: 6677.64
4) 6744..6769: 6754.96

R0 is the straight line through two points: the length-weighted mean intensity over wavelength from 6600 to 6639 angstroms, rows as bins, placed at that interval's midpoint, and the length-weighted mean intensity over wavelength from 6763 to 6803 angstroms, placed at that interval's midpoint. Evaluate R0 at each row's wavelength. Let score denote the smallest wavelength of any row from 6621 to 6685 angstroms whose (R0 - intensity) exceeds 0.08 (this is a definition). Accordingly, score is 6622.51 angstroms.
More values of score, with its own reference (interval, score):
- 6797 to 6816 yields 6801.78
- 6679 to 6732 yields 6680.71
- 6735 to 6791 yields 6736.32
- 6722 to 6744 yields 6723.92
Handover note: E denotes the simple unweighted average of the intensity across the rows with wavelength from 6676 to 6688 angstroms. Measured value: 15.0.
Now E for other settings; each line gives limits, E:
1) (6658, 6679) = 15.6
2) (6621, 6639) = 15.5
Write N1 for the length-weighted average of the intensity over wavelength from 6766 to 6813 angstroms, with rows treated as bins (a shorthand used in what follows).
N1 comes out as 15.1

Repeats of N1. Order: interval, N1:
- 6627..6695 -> 15.4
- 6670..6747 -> 15.2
